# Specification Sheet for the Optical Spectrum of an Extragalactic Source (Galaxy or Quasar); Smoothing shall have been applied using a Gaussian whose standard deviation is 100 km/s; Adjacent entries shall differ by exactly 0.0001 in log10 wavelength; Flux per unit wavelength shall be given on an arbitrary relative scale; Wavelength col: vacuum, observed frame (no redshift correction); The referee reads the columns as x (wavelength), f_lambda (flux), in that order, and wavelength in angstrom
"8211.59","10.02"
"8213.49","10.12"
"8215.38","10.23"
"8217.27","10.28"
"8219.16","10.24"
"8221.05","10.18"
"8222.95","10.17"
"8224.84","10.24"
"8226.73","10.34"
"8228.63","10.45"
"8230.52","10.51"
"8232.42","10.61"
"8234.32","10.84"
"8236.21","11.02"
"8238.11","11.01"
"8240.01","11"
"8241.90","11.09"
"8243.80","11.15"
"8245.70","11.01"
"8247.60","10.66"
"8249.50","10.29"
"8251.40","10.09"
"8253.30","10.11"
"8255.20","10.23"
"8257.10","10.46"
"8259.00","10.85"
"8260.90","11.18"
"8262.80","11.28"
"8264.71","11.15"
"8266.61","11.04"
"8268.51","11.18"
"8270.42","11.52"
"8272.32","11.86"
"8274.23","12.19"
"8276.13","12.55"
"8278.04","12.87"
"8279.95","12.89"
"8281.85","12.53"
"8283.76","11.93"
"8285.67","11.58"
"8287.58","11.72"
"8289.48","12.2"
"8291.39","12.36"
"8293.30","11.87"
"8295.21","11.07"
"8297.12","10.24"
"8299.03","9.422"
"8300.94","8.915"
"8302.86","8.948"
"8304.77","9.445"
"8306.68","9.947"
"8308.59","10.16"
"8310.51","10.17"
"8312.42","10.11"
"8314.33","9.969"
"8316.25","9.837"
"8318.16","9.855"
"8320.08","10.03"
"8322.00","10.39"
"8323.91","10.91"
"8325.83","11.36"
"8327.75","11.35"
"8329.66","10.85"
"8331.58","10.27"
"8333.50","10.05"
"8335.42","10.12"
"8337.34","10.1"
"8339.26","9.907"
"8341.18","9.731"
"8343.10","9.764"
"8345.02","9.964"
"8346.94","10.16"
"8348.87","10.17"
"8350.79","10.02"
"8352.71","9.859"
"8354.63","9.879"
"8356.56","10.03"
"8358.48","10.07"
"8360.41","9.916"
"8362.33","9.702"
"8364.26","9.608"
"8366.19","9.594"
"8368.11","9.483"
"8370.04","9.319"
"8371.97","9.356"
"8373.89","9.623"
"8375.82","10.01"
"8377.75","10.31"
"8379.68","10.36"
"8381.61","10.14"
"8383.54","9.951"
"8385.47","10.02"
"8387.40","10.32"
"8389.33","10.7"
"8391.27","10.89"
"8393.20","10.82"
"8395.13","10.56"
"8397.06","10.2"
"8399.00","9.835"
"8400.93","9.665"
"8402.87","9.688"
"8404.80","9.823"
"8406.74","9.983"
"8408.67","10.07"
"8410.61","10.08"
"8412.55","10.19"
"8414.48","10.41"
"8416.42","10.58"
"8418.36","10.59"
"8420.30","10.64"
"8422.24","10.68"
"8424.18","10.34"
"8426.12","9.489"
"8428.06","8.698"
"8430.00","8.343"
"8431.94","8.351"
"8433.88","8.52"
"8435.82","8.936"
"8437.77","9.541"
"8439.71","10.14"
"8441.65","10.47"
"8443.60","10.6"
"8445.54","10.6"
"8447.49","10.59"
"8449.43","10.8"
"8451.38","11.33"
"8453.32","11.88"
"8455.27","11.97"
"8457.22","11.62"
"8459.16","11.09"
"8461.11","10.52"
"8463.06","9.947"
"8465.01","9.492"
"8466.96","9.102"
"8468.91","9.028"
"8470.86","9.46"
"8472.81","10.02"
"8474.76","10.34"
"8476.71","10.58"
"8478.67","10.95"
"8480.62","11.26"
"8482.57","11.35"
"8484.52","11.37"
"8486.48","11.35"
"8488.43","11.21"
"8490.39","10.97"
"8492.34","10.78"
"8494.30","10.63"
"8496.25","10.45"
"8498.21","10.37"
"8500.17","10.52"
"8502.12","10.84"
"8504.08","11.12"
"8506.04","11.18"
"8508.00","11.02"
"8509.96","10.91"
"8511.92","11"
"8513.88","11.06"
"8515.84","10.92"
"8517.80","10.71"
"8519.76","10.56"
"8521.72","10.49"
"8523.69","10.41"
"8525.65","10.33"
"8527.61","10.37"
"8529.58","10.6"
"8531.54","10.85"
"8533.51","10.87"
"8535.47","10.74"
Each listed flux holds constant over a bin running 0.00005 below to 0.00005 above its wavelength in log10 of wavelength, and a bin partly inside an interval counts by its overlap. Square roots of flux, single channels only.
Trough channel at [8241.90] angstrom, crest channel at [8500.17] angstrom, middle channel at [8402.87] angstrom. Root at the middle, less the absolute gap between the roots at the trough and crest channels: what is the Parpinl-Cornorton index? 3.03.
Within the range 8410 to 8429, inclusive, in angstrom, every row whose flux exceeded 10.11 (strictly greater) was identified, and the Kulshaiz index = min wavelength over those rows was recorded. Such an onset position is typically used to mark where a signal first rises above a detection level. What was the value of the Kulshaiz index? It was 8412.55 angstrom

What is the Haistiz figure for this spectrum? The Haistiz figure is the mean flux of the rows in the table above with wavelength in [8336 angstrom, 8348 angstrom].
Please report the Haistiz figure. 9.9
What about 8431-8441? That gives 9.1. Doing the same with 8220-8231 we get 10.3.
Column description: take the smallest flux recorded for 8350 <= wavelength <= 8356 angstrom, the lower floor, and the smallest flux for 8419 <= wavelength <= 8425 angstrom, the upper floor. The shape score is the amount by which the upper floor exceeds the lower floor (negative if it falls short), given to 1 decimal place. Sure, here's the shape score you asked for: 0.5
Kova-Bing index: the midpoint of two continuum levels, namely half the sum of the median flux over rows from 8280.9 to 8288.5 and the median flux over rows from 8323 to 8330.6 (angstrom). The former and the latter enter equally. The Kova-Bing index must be 11.5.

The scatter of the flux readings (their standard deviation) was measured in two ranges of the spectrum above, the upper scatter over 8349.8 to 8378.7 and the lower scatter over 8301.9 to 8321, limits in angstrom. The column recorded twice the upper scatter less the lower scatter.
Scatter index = 0.19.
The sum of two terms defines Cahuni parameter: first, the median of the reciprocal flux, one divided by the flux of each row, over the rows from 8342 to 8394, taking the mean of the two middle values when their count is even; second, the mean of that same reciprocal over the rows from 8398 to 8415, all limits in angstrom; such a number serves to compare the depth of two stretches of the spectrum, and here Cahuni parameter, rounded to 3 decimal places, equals 0.200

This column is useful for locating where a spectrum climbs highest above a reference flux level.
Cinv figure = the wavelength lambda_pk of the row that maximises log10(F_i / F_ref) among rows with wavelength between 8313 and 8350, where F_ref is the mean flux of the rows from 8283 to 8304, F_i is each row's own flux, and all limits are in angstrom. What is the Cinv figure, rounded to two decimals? 8325.83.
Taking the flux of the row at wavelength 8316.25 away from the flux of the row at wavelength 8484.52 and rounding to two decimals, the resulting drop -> 1.53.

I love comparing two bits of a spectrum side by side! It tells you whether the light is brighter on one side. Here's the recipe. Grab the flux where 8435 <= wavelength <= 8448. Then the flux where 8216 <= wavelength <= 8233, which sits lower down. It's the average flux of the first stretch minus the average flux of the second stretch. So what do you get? -0.2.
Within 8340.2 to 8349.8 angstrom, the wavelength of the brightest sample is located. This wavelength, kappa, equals 8348.87 angstrom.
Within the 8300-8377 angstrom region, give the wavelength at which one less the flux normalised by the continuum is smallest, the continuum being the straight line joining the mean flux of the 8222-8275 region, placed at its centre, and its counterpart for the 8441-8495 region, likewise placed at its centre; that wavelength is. 8325.83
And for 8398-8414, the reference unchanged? 8412.55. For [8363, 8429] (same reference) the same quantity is 8391.27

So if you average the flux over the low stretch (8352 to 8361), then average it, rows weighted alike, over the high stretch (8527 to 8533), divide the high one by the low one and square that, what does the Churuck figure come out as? 1.14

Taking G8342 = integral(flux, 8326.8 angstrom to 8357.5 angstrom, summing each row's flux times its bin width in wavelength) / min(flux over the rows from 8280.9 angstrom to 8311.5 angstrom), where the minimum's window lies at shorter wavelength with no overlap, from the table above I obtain 35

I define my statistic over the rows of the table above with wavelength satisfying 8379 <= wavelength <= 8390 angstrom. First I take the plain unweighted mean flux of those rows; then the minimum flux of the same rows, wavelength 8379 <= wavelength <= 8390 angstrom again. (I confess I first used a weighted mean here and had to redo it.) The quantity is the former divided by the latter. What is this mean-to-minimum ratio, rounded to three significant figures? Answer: 1.03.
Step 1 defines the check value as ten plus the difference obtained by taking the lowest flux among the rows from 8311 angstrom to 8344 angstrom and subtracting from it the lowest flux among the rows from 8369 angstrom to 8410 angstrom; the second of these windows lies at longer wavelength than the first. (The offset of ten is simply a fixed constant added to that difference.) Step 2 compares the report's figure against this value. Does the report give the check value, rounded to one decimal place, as 10.4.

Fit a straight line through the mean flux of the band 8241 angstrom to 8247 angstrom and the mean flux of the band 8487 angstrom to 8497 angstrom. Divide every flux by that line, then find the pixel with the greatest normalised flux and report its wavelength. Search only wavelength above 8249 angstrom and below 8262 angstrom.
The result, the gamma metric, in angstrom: 8260.90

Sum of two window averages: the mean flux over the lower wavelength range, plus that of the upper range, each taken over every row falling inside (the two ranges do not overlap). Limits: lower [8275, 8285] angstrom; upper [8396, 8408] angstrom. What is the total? 22.4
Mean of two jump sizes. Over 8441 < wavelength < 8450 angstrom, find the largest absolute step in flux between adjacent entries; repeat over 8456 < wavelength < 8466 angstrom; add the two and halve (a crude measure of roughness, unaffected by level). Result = 0.39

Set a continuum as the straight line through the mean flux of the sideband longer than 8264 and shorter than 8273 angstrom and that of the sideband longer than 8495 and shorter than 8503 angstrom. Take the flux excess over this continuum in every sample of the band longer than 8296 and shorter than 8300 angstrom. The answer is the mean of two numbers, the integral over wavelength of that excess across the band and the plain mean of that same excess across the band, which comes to -3.4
